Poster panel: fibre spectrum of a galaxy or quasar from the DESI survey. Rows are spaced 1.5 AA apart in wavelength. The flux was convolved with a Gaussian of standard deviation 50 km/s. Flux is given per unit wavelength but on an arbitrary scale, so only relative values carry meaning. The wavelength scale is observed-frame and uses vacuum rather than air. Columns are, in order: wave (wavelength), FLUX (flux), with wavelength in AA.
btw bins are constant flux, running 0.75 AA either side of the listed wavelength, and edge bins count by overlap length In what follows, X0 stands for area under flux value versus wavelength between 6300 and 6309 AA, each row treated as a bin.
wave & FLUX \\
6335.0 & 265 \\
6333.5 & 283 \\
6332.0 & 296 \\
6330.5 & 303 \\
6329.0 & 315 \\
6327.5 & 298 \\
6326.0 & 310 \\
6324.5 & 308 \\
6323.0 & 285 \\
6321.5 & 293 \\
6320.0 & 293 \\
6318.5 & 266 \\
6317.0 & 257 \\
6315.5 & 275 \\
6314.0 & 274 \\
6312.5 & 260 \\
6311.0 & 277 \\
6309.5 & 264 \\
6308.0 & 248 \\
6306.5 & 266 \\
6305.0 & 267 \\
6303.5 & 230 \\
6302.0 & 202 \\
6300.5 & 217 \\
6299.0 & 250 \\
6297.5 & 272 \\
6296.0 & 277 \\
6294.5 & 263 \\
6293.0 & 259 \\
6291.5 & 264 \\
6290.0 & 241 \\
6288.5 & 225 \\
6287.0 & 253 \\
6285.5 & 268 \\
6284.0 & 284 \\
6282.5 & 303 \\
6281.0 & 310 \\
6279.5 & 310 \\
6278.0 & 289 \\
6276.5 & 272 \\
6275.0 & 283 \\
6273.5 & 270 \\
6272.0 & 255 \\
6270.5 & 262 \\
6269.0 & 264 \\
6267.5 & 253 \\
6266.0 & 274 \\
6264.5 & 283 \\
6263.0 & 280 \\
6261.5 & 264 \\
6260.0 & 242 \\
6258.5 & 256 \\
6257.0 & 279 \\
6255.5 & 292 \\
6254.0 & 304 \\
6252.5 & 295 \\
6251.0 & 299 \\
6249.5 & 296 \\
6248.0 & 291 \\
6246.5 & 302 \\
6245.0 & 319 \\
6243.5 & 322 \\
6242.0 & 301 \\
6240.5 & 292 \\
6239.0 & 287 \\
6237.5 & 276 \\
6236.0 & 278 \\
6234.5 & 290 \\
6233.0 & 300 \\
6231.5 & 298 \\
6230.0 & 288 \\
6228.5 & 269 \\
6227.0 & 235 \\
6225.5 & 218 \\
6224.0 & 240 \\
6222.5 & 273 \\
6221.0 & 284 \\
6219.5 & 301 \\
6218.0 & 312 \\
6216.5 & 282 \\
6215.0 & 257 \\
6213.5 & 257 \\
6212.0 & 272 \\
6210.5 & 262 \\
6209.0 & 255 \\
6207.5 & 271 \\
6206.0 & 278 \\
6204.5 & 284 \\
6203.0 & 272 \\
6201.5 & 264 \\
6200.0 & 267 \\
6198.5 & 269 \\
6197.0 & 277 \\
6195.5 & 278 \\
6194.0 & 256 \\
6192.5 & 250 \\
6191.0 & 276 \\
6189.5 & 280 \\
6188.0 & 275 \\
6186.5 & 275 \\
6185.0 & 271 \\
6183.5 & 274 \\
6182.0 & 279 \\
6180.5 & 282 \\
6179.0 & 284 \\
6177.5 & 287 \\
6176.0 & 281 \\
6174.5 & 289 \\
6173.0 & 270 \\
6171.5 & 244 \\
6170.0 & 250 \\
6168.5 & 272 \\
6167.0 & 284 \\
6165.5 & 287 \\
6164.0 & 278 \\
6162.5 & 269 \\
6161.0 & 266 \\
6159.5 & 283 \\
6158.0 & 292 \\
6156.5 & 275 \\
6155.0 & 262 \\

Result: 2157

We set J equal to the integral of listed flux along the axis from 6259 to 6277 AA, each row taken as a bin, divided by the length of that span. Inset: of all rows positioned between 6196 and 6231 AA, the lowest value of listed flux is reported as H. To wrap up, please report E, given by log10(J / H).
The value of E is 0.09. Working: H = 218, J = 267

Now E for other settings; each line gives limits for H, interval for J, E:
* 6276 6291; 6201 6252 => 0.10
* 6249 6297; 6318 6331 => 0.12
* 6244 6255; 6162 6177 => -0.03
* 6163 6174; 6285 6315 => 0.02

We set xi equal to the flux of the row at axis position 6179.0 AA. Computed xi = 284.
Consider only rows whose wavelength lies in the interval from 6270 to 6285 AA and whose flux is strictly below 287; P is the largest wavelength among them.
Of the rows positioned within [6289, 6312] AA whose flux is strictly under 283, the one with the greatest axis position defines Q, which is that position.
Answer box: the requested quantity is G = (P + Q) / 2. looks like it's 6297.5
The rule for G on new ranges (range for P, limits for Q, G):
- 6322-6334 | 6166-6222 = 6275.0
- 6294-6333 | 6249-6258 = 6290.0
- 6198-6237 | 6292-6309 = 6272.0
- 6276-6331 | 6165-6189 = 6255.5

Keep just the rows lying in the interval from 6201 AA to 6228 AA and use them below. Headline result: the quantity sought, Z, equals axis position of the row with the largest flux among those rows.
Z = 6218.0 AA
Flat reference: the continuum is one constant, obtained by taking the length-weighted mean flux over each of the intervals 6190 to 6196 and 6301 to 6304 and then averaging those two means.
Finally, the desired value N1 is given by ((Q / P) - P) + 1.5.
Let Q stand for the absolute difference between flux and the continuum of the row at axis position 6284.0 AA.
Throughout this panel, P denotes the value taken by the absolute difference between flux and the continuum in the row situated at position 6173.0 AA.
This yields -27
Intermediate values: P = 30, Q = 44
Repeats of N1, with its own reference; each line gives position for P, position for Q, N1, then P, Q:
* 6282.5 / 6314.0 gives -61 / 63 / 34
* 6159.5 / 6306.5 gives -41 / 43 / 26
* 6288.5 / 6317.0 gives -12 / 15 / 17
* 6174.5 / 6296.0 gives -47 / 49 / 37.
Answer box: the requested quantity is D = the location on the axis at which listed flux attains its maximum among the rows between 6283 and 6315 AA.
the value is 6284.0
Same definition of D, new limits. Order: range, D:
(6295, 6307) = 6296.0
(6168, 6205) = 6174.5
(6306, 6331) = 6329.0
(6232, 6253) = 6243.5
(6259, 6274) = 6264.5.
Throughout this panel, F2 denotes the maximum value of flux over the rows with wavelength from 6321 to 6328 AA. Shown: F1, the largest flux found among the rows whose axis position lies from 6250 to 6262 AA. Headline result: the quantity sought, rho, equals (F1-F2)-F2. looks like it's -316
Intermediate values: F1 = 304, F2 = 310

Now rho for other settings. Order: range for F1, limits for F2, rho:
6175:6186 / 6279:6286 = -333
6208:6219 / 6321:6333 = -318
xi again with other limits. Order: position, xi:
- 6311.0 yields 277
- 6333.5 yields 283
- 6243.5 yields 322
